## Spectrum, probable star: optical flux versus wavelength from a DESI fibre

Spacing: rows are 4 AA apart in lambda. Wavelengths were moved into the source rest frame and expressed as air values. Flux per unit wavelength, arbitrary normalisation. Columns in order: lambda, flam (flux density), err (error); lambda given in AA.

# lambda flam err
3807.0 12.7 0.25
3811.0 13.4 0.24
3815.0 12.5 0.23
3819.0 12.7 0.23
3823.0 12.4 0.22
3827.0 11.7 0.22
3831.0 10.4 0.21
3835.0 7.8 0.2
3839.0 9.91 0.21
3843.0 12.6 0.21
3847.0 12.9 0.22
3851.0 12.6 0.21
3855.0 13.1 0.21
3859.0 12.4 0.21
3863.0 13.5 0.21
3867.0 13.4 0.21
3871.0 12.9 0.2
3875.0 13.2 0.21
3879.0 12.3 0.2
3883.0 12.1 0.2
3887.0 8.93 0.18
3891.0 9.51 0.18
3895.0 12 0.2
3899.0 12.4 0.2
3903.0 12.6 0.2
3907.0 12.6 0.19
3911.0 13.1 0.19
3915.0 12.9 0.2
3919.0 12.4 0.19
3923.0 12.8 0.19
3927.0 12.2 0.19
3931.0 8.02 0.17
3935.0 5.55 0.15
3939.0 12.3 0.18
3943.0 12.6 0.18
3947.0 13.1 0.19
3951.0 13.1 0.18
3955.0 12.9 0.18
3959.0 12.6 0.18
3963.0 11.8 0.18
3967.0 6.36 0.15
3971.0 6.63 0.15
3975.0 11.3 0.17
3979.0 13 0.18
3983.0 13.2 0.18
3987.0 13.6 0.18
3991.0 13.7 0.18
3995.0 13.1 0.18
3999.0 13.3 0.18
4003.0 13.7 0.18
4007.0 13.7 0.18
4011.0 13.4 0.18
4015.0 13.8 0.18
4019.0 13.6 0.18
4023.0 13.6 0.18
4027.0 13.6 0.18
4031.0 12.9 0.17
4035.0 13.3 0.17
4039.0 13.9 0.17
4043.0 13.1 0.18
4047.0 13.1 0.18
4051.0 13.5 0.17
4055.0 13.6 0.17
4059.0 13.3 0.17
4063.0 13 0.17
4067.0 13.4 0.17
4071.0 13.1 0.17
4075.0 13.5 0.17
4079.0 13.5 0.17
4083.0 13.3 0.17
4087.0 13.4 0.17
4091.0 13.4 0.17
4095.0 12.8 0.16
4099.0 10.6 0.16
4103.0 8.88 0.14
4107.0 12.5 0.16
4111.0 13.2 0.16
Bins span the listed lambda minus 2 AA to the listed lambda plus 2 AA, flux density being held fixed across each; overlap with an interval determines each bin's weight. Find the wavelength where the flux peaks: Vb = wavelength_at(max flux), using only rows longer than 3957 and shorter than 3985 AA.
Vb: 3983.0 AA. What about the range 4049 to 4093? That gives 4055.0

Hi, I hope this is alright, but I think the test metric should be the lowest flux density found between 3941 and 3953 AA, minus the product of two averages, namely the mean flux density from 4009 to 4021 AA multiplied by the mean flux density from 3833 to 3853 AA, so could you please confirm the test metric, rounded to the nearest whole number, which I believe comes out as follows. -139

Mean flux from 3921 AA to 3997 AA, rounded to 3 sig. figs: 11.5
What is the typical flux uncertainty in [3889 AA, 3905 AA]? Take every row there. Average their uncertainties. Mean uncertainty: 0.1950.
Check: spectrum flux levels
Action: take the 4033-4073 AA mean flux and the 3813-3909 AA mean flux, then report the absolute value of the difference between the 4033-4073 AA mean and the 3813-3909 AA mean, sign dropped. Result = 1.39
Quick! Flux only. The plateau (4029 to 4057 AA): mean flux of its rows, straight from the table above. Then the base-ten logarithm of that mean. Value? 1.13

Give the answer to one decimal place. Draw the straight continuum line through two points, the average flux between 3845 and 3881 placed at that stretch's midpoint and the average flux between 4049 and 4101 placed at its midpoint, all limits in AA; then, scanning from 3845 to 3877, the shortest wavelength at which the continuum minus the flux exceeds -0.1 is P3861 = 3847.0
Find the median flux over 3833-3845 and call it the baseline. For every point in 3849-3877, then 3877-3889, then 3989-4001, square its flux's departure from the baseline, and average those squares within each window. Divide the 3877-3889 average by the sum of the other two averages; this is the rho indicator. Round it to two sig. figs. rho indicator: 0.18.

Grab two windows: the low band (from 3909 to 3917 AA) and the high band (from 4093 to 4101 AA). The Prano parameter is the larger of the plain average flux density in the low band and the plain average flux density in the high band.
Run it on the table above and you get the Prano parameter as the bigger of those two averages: 13.0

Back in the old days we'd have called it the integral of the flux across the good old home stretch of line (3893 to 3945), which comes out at 606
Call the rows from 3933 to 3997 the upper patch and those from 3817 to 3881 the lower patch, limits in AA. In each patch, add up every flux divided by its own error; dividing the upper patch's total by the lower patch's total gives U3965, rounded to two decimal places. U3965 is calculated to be 1.14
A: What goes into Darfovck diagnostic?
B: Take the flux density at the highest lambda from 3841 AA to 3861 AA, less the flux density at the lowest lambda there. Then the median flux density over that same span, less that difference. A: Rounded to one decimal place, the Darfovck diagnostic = 12.8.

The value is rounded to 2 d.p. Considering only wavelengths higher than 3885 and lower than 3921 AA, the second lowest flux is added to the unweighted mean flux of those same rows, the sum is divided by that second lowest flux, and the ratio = 2.24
